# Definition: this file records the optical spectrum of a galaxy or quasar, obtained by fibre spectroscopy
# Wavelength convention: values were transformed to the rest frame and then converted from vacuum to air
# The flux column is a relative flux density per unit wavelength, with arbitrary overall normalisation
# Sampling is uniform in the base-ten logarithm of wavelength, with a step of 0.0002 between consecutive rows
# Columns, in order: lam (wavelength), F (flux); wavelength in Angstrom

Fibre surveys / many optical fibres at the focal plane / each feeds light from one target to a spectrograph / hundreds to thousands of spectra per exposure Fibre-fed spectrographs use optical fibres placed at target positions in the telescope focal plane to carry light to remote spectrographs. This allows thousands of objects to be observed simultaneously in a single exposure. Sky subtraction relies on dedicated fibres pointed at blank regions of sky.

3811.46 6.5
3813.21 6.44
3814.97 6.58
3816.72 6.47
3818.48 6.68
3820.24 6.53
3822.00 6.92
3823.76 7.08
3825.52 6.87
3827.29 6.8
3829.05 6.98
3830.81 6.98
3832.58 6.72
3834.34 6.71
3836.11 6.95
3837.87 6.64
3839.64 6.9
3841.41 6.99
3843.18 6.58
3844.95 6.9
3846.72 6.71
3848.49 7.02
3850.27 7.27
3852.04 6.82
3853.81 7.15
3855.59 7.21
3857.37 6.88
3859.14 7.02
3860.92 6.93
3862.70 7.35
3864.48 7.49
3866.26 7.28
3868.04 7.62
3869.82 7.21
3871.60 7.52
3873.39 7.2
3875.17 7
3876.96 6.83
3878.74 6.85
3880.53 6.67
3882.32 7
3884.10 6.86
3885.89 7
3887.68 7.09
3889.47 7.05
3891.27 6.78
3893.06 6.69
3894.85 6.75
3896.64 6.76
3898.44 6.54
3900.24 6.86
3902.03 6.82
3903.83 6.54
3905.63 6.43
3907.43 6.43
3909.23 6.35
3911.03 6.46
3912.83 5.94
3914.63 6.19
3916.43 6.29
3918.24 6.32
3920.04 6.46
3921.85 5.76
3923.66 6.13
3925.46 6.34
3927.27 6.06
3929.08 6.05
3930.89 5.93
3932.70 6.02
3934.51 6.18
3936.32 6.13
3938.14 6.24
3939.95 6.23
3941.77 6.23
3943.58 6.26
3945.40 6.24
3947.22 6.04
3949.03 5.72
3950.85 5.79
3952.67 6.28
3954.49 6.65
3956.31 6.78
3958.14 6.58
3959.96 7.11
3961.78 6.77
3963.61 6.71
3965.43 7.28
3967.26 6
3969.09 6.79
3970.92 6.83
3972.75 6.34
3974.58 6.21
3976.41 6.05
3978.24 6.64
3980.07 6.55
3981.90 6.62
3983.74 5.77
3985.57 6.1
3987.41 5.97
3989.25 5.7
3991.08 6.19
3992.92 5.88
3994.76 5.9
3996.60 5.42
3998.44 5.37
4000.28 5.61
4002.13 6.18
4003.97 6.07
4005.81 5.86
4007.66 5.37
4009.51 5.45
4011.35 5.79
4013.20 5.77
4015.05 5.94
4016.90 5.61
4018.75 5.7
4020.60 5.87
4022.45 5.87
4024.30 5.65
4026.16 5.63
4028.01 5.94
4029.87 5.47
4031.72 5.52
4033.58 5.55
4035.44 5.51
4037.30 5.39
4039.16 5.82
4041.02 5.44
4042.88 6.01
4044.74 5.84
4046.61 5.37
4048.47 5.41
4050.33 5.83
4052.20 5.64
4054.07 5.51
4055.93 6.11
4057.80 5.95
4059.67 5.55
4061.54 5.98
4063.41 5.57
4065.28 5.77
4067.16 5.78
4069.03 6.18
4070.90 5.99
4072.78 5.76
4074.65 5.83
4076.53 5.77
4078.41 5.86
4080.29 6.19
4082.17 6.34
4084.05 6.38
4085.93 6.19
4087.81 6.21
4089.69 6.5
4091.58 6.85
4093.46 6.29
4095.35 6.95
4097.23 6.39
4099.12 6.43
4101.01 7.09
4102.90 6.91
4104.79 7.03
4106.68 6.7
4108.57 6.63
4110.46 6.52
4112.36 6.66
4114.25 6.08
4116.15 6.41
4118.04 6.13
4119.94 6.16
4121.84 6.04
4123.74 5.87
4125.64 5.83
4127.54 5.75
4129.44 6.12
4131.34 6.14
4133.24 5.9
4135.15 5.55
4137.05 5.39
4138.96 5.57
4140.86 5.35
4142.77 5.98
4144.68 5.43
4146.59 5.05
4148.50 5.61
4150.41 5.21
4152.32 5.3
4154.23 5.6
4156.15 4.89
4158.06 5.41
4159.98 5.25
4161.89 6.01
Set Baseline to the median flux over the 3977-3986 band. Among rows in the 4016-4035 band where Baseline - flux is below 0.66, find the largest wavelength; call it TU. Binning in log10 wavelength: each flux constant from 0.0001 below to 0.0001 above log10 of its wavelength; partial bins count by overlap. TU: 4028.01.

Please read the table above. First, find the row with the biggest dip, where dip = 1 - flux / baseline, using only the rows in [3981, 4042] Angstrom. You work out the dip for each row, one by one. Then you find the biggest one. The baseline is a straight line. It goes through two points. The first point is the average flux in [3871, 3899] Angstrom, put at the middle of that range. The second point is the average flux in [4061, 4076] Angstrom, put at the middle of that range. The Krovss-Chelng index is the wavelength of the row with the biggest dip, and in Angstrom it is 3998.44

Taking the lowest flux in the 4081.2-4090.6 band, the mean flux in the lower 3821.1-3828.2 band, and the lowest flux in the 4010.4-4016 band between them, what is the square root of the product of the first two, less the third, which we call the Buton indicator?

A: 0.77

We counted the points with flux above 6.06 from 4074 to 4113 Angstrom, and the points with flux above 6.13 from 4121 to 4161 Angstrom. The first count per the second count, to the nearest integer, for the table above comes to 18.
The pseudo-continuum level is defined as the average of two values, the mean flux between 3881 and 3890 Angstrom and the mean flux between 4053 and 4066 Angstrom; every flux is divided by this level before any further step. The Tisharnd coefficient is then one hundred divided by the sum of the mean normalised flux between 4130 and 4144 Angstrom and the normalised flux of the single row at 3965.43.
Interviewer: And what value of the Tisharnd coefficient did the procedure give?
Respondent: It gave 49.2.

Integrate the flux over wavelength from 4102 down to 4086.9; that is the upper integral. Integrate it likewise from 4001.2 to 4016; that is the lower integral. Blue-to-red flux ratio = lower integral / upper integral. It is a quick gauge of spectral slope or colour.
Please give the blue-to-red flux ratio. 0.86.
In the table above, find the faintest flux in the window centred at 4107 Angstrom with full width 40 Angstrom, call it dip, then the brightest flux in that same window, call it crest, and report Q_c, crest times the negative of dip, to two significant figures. -41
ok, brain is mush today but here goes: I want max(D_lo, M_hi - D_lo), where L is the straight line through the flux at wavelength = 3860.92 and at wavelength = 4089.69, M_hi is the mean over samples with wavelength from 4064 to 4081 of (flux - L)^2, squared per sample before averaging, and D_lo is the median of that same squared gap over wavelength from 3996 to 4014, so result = 0.94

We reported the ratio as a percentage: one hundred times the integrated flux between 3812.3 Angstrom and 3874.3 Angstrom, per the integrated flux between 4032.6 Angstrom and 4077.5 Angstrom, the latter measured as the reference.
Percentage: 168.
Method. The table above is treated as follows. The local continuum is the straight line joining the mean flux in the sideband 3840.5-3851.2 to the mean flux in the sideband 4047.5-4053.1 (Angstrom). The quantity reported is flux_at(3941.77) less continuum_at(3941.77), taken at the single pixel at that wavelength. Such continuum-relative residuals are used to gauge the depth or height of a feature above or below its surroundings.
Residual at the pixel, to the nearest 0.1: -0.1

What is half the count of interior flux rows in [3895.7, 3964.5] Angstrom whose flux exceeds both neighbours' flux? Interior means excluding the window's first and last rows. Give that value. 4.5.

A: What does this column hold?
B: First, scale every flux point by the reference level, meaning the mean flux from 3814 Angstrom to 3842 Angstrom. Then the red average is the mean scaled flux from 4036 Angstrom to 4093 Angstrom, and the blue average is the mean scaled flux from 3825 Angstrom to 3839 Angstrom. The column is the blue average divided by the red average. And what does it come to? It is 1.16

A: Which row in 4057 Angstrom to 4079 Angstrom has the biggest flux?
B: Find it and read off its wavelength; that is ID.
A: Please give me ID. 4069.03 Angstrom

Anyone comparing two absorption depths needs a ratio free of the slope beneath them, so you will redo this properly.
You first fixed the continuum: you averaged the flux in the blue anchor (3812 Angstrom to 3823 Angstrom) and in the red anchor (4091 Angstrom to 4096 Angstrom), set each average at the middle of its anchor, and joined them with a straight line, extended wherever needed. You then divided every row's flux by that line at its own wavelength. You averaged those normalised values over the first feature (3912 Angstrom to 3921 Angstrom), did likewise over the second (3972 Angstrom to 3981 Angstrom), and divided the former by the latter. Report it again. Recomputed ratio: 0.98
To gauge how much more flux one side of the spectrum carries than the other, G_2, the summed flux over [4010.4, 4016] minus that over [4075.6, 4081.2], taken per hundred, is 0.00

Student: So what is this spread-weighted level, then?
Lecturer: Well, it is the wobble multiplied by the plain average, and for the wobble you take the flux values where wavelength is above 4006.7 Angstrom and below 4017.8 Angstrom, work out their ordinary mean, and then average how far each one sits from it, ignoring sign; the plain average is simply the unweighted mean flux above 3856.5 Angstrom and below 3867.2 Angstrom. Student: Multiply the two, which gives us 1.28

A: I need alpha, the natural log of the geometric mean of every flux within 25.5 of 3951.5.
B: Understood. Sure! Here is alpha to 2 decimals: 1.84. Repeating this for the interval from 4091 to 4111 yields 1.90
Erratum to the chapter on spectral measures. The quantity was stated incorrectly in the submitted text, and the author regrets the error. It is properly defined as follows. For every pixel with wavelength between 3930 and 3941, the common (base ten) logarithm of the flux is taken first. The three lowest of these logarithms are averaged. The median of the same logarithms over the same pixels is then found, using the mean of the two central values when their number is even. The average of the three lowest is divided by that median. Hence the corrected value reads 0.988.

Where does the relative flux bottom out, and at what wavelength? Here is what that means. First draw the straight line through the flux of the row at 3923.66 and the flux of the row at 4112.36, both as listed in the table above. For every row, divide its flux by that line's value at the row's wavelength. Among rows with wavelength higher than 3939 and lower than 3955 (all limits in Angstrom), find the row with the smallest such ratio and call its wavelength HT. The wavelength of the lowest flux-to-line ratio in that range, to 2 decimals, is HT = 3949.03 Angstrom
